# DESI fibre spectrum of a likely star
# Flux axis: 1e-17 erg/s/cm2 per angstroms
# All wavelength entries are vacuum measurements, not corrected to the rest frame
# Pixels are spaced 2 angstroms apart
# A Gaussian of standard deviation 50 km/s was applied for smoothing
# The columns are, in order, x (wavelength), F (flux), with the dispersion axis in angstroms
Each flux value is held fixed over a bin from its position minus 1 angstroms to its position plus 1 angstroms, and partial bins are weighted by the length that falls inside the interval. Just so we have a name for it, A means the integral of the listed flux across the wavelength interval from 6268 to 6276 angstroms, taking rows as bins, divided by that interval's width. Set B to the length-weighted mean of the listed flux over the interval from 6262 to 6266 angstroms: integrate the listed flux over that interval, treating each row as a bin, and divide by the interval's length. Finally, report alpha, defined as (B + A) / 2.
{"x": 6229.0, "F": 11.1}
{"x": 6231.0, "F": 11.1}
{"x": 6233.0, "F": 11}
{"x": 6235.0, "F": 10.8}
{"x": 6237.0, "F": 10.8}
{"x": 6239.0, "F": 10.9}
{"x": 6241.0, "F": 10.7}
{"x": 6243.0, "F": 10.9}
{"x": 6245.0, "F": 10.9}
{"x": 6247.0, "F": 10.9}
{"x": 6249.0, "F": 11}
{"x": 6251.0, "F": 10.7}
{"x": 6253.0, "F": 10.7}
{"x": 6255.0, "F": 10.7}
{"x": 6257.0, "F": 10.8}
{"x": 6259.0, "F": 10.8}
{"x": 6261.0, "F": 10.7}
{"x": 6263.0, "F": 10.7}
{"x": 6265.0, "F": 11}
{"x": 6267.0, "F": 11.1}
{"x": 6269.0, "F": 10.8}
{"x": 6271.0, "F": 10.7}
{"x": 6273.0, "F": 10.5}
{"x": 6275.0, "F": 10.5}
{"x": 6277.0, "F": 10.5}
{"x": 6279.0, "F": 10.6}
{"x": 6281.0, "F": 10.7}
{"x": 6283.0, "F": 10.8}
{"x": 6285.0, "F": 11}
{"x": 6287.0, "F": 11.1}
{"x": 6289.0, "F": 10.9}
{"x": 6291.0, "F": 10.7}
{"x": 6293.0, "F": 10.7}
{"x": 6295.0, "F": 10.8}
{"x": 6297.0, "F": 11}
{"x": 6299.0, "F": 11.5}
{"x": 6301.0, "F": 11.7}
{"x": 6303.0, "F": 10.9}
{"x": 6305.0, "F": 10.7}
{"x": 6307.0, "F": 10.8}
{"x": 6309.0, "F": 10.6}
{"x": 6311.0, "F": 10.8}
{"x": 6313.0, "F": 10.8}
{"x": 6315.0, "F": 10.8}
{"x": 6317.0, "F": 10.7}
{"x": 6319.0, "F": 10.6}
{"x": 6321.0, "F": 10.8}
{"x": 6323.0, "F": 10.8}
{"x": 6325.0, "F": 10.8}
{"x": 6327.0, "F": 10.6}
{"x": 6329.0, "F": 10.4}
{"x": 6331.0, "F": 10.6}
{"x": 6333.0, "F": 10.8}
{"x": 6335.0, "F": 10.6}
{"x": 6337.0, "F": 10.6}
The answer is 10.7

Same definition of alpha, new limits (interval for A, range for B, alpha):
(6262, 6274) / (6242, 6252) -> 10.8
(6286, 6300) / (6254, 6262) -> 10.9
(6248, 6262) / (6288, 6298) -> 10.8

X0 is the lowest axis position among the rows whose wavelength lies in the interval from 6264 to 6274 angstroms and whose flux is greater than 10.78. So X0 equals 6265.0 angstroms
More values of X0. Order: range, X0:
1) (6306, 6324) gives 6307.0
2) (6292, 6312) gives 6295.0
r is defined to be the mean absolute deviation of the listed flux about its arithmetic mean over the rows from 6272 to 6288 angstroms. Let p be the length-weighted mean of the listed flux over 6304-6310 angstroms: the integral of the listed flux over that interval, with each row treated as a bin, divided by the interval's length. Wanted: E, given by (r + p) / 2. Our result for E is 5.45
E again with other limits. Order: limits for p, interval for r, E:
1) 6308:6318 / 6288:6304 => 5.51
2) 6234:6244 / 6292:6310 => 5.55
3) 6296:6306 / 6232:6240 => 5.62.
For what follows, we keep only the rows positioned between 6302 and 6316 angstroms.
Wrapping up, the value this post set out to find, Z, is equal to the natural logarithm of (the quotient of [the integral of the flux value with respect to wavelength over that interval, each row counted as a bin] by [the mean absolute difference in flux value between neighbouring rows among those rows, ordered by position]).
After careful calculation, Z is 7.2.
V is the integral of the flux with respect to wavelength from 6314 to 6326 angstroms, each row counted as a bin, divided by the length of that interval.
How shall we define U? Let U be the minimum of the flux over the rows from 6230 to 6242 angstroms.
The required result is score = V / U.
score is 1.00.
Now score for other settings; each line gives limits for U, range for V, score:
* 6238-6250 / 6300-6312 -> 1.02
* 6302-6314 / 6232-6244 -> 1.02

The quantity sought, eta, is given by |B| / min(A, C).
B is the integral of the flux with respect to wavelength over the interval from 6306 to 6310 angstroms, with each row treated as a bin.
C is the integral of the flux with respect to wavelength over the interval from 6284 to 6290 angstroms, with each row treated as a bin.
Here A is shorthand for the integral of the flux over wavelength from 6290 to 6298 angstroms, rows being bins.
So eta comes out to 0.6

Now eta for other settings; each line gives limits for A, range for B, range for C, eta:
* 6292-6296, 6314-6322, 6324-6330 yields 2.0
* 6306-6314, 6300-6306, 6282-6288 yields 1.0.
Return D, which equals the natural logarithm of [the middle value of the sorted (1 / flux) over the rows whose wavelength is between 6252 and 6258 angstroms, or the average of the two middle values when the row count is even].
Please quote -2.37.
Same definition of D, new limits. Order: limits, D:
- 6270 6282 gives -2.36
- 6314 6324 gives -2.38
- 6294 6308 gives -2.39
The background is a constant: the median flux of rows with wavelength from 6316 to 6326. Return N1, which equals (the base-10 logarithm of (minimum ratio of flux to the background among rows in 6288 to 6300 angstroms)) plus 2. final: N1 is 2.00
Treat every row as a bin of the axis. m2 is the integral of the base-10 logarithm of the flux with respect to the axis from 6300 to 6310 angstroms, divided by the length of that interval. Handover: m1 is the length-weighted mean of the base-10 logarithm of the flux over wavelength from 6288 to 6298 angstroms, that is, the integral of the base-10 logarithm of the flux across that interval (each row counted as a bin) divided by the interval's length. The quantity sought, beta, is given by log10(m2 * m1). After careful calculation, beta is 0.031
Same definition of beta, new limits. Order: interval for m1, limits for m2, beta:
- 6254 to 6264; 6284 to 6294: 0.029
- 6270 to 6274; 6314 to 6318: 0.024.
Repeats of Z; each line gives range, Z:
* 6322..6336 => 6.8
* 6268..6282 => 7.5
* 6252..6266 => 7.5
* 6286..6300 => 6.6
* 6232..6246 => 7.2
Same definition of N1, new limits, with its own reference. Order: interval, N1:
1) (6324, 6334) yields 1.98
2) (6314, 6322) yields 1.99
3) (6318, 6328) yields 1.99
